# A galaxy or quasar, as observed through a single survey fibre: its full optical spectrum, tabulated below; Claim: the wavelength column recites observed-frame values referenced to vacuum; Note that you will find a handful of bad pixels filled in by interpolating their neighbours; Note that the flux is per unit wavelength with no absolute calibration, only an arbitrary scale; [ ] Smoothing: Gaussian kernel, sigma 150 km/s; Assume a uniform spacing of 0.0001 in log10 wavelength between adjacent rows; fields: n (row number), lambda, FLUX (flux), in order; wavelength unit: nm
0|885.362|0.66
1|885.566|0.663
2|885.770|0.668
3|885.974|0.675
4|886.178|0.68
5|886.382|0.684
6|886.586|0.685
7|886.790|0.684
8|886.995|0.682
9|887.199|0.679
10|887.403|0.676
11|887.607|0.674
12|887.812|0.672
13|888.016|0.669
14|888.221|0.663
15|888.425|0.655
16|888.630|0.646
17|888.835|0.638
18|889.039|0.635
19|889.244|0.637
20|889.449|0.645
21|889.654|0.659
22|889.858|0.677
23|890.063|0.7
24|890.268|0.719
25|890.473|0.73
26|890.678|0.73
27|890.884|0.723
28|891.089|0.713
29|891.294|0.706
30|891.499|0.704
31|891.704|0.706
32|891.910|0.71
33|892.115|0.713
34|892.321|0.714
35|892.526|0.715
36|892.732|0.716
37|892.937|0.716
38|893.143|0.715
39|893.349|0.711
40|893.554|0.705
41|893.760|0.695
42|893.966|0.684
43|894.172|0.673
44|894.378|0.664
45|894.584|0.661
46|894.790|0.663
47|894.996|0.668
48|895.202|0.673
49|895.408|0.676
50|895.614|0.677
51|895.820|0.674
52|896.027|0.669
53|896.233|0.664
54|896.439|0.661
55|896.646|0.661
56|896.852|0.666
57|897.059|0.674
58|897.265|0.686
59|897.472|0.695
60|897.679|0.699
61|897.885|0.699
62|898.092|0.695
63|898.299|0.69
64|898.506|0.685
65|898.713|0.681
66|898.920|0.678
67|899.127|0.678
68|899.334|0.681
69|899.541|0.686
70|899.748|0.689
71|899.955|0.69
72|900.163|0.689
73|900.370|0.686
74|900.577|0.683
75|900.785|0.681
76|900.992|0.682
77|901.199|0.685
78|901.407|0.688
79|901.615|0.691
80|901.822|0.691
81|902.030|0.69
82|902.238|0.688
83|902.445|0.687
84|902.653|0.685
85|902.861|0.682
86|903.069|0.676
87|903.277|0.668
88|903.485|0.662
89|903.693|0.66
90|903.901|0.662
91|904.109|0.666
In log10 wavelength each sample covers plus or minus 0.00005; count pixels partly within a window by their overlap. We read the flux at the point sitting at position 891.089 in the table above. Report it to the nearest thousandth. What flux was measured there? 0.713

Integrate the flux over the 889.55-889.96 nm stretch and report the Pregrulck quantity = 0.274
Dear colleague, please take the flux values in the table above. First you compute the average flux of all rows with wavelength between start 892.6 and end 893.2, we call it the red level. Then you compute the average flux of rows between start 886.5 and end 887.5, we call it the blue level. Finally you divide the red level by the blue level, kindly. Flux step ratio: 1.05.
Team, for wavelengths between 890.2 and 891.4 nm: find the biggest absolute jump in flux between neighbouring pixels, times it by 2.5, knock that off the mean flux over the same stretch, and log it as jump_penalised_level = 0.693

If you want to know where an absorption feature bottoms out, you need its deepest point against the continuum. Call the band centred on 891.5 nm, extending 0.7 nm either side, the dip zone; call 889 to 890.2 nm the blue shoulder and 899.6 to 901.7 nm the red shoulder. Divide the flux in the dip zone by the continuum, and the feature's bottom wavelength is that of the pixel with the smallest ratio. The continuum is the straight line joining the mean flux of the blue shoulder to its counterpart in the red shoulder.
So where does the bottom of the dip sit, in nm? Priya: 891.499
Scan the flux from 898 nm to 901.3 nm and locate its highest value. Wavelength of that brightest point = 898.092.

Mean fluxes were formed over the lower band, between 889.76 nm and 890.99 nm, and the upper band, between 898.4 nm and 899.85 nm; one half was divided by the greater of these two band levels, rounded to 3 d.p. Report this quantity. 0.701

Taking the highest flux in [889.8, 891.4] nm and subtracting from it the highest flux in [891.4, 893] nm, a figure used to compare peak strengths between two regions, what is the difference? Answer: 0.014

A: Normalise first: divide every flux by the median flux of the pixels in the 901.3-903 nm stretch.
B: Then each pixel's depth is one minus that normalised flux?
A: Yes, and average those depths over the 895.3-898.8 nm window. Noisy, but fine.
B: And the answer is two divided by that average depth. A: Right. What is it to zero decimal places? 162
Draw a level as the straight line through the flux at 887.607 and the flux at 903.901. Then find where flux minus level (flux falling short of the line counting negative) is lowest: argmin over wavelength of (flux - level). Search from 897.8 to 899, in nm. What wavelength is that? 898.920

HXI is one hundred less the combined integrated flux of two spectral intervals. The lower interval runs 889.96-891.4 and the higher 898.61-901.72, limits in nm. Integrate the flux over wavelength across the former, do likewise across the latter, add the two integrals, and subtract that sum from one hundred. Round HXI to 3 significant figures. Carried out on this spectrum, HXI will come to 96.8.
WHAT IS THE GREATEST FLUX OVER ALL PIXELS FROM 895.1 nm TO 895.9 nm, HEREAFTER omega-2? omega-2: 0.677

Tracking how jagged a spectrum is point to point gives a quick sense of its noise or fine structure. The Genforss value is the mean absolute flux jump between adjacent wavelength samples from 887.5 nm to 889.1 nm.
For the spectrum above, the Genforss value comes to 0.0056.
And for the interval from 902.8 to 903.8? 0.0055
